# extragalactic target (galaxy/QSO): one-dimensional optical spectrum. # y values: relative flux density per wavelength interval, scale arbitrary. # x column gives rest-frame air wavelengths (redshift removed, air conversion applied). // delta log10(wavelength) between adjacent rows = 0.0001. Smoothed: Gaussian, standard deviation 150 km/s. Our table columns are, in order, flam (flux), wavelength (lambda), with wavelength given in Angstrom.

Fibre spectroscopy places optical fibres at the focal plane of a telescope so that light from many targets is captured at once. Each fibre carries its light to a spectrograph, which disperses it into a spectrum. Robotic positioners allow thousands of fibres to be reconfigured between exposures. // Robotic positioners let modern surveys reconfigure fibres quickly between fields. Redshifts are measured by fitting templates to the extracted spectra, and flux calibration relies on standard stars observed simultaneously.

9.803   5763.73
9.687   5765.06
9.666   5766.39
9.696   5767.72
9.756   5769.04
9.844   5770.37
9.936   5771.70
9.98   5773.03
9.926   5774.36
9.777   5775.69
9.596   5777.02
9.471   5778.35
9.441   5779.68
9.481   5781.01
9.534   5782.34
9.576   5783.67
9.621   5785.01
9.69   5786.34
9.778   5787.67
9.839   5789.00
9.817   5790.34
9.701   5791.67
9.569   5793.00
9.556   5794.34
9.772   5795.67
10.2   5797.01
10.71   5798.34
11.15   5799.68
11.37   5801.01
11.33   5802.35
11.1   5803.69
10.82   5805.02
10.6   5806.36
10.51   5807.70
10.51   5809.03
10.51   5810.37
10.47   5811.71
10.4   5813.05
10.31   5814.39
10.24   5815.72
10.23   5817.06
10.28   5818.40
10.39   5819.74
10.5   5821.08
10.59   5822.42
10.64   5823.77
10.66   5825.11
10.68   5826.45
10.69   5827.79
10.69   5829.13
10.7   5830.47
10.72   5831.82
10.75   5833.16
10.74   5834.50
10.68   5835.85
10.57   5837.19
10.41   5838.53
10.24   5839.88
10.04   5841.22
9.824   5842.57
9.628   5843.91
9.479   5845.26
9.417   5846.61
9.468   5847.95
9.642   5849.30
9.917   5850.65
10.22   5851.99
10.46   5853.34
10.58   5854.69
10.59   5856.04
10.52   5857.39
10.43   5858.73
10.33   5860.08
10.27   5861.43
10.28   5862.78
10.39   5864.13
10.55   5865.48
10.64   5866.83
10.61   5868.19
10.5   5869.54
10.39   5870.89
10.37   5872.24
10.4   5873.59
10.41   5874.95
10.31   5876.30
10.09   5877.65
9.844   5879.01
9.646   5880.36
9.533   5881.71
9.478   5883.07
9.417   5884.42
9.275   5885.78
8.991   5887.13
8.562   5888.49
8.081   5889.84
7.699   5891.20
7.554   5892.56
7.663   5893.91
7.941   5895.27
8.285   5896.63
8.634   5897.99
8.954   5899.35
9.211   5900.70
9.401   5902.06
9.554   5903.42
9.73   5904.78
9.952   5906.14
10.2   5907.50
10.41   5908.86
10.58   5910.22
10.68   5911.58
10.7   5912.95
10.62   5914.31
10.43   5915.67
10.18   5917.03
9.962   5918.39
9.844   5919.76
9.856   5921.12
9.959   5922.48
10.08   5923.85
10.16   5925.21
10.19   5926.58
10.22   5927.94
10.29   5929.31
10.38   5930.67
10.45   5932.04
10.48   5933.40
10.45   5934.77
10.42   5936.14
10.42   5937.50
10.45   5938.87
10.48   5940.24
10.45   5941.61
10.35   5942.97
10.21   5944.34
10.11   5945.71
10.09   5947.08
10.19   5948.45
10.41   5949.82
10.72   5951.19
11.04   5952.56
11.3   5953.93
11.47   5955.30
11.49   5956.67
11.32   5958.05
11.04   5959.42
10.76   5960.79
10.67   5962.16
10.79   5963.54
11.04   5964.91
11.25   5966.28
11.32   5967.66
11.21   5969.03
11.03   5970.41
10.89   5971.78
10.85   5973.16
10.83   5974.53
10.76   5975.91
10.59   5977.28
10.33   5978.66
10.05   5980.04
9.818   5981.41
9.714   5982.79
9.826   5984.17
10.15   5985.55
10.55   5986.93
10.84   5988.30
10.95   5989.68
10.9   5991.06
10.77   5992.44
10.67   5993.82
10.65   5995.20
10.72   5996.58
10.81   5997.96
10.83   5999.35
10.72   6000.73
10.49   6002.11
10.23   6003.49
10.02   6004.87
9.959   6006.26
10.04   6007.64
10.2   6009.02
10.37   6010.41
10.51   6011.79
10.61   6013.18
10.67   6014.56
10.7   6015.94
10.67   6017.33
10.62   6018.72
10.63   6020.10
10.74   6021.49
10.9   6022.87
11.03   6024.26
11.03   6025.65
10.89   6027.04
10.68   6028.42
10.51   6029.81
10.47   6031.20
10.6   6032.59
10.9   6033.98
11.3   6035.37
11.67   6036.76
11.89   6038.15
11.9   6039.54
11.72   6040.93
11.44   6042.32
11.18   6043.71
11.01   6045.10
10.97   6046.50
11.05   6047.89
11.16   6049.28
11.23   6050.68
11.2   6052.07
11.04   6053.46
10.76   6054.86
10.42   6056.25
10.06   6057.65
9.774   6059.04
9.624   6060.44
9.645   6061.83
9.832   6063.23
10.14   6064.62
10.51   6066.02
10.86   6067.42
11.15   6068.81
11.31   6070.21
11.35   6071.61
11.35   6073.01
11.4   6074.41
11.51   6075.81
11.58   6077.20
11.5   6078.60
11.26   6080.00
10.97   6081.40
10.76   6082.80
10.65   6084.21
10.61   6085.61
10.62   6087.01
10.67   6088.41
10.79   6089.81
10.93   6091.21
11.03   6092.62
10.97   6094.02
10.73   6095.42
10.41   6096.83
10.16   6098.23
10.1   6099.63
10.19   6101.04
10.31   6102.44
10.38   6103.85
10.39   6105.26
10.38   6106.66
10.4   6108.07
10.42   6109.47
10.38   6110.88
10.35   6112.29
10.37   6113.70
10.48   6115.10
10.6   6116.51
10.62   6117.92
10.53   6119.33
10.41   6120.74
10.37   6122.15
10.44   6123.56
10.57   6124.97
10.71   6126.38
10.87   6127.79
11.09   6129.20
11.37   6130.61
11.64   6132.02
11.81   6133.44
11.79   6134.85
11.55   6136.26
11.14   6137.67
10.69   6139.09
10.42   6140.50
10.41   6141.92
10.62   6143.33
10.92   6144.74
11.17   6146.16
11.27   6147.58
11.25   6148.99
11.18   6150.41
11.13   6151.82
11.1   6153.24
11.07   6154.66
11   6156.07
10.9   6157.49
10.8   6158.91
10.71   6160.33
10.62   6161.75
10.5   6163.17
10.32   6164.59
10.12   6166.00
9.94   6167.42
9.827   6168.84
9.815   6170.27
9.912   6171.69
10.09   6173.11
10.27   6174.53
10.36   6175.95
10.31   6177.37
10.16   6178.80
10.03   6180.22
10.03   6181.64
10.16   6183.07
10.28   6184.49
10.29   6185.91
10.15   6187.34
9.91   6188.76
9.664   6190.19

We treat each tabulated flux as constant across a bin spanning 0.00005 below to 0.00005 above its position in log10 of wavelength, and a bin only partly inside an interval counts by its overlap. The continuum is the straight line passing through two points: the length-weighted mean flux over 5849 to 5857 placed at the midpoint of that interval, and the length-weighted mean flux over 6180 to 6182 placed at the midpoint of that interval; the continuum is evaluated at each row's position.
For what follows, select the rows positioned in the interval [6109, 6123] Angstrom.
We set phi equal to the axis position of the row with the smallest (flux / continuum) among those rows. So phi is 6112.29 Angstrom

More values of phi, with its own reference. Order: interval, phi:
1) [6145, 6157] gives 6156.07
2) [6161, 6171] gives 6170.27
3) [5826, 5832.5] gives 5826.45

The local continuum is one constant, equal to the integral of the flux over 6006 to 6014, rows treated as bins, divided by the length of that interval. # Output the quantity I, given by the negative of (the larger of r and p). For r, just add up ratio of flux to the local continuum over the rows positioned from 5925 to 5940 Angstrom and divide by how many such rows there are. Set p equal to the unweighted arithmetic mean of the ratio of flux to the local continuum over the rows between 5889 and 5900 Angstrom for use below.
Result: -1.00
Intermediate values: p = 0.79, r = 1.00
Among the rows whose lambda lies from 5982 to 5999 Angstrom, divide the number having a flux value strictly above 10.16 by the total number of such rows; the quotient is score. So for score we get 0.75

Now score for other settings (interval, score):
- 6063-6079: 0.83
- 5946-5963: 0.92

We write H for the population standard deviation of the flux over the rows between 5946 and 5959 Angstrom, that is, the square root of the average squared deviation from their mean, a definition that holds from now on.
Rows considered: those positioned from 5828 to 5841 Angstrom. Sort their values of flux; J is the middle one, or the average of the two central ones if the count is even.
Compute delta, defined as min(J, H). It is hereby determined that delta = 0.52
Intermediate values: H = 0.5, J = 10.7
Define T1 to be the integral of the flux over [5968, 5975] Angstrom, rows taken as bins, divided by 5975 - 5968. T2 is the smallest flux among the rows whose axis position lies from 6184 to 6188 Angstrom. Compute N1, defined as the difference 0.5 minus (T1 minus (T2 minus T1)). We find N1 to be -11.3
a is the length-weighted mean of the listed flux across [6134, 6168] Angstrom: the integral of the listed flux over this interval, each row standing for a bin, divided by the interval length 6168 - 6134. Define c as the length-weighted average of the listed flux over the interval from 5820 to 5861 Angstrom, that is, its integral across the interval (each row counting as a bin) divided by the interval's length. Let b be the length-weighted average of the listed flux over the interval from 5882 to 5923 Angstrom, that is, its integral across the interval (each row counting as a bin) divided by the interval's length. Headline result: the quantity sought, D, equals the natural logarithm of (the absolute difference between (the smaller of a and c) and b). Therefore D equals -0.1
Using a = 10.9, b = 9.4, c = 10.3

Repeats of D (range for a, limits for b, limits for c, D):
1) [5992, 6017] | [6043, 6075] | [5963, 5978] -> -1.4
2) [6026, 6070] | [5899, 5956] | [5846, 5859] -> -1.9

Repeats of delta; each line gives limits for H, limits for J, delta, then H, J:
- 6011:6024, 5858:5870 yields 0.10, 0.1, 10.4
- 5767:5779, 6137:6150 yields 0.16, 0.2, 10.9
